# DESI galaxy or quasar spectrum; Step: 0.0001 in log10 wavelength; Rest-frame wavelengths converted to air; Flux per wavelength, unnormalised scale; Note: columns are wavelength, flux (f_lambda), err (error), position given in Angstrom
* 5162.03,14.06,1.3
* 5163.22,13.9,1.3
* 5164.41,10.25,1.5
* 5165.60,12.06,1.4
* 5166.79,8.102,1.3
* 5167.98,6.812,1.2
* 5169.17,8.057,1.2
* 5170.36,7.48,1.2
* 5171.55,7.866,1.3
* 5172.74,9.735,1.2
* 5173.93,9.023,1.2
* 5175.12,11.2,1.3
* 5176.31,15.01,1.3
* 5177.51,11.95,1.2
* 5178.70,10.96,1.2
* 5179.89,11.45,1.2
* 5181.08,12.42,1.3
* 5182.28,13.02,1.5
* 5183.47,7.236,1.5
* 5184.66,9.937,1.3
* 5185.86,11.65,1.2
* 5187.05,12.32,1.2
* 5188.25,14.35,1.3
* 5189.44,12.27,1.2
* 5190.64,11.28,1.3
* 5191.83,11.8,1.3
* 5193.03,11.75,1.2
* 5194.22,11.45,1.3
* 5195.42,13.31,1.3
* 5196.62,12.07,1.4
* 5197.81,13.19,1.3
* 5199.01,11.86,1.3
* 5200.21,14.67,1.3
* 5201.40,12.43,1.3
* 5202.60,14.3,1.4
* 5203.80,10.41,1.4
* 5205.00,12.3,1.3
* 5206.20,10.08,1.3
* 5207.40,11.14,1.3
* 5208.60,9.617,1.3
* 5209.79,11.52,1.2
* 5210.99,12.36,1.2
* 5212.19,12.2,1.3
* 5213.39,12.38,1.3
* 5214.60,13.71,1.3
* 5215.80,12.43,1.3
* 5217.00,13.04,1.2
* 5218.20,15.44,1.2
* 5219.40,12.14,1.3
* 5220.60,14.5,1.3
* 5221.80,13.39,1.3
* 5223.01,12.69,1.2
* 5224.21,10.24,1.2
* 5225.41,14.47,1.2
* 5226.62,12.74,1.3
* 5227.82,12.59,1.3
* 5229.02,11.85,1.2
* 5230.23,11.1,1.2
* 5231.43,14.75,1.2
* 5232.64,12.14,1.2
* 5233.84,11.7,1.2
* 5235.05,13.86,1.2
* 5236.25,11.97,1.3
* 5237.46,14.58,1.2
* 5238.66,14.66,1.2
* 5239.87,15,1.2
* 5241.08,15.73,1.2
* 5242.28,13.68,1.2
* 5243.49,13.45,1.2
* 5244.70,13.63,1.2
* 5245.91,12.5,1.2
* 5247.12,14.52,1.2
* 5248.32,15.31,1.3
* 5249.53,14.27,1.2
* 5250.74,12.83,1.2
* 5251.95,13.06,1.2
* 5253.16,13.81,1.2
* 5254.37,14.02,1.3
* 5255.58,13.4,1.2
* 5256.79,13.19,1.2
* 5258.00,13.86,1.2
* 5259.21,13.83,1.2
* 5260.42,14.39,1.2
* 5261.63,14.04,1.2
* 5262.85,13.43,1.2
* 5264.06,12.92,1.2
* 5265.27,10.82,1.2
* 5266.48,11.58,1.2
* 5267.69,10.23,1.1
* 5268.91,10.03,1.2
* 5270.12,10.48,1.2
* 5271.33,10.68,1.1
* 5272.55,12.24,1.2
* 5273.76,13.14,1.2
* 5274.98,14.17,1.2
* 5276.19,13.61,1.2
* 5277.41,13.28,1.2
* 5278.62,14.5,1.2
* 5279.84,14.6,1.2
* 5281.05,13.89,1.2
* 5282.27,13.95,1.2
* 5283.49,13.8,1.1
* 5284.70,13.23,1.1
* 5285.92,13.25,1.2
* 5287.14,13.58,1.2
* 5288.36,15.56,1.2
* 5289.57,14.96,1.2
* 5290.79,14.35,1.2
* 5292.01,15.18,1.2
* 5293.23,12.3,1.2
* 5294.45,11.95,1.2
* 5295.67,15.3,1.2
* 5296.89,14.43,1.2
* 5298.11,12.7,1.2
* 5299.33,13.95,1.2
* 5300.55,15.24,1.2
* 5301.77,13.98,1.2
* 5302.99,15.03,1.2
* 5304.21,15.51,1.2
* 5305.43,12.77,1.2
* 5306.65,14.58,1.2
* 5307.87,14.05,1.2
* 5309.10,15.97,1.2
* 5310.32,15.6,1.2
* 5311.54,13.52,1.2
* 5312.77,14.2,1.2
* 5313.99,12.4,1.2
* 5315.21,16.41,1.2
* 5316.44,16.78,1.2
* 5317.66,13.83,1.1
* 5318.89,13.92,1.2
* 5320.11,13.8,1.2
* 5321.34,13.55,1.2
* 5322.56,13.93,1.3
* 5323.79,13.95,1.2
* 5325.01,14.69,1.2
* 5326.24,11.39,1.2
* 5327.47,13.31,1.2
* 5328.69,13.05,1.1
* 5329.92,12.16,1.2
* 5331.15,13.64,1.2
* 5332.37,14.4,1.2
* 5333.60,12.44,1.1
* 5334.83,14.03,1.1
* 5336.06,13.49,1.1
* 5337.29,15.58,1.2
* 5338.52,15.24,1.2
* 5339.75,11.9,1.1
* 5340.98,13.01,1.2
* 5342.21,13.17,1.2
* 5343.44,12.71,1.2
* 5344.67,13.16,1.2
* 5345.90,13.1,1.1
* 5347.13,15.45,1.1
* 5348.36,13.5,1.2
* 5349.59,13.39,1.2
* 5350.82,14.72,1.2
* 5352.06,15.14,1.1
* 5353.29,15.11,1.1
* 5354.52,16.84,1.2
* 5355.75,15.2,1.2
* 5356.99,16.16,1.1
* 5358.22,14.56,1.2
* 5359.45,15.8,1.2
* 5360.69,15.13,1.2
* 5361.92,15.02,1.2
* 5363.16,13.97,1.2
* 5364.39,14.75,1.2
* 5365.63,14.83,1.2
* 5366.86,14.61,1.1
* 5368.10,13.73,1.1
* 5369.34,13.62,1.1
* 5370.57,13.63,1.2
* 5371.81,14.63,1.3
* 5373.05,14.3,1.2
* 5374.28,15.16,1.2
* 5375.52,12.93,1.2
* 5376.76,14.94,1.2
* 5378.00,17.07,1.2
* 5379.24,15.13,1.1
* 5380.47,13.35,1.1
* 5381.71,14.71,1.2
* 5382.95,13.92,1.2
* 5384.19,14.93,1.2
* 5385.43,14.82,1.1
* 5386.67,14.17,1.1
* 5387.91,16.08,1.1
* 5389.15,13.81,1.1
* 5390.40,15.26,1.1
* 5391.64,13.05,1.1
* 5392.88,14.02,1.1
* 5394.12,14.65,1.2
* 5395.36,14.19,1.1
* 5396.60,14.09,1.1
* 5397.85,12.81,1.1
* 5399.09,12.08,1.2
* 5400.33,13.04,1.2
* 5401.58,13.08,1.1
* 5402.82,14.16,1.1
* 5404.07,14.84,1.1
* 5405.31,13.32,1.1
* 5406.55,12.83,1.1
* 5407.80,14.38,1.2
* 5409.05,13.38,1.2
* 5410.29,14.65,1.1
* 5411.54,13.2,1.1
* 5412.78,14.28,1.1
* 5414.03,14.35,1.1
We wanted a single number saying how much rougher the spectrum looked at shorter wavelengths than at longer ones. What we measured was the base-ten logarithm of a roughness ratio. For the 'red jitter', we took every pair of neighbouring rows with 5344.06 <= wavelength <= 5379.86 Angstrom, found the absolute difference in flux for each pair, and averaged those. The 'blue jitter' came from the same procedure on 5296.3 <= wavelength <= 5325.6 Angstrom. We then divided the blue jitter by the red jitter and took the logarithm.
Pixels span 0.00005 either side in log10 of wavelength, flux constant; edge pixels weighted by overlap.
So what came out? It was 0.09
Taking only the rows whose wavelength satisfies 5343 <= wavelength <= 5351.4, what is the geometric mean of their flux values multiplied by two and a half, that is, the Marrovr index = 34.2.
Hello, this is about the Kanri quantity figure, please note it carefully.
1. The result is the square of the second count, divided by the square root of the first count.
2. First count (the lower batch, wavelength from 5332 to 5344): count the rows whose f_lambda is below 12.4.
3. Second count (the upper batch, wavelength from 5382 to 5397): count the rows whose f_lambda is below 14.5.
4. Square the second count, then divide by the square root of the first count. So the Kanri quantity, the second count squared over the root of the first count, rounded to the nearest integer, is 49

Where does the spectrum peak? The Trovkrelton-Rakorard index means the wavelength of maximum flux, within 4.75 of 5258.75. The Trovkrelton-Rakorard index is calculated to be 5260.42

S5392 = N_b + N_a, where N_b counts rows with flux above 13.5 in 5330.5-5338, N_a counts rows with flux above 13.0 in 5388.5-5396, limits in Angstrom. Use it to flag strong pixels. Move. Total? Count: 10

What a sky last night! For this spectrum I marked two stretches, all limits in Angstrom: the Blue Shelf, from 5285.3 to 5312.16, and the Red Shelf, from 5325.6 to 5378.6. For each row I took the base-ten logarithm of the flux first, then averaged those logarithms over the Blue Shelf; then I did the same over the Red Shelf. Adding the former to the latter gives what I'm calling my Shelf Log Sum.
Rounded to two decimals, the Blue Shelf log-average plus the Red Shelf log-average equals 2.30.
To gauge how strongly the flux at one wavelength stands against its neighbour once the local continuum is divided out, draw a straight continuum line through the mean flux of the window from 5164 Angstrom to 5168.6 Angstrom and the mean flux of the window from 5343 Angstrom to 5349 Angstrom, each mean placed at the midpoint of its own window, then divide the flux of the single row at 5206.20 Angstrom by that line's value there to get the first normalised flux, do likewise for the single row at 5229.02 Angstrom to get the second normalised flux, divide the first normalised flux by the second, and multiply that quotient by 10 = 9.0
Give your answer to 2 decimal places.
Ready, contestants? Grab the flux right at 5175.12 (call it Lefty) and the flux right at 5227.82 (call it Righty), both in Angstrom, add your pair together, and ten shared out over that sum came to 0.42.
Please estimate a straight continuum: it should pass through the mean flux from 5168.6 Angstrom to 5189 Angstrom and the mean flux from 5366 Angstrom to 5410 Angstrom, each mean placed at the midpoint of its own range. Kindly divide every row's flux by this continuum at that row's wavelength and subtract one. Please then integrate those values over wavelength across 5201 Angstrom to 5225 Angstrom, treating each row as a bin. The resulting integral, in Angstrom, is 2.0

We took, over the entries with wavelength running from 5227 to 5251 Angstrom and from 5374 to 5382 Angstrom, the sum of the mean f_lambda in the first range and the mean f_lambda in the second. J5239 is 28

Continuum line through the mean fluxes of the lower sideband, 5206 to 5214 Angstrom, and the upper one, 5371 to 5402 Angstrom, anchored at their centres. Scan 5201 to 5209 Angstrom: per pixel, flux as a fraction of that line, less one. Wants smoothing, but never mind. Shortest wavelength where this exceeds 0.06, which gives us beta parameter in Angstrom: 5201.40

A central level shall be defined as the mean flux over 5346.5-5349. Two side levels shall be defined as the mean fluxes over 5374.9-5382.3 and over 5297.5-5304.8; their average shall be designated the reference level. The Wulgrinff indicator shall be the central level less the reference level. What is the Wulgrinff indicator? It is -0.07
